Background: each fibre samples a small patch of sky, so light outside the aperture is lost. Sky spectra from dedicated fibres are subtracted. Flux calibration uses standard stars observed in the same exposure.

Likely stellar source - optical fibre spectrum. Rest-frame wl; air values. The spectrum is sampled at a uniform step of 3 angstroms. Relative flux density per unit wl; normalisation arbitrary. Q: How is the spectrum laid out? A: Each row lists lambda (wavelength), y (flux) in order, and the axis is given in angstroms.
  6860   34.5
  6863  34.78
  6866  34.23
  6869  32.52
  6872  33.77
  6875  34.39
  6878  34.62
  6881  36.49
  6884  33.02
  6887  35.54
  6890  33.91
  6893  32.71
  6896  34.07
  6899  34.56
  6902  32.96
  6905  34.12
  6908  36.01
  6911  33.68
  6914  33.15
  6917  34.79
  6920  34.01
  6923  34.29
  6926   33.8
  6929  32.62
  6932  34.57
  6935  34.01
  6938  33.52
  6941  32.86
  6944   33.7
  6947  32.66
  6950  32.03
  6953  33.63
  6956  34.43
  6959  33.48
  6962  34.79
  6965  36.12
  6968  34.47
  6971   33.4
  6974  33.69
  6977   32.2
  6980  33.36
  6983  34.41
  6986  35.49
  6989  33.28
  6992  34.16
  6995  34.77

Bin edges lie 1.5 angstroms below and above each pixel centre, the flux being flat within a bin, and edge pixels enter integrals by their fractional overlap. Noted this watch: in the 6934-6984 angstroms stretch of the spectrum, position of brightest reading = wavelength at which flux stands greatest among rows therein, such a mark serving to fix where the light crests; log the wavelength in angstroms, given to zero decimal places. 6965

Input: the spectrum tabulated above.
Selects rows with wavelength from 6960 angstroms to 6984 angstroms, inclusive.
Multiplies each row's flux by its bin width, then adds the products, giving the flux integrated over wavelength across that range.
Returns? 817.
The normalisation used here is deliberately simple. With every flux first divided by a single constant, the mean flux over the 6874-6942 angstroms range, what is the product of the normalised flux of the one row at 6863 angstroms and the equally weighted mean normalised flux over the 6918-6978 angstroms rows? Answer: 1.01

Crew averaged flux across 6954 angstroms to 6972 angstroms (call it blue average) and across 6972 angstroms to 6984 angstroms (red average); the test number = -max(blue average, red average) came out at -34.45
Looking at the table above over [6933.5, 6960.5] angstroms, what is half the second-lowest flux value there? 16.3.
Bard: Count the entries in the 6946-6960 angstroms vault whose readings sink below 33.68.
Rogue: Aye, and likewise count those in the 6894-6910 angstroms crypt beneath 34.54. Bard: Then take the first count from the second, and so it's -1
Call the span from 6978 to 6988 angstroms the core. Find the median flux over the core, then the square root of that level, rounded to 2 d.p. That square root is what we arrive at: 5.87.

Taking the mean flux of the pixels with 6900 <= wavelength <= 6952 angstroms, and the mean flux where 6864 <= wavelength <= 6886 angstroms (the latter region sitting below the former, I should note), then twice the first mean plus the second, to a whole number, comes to 102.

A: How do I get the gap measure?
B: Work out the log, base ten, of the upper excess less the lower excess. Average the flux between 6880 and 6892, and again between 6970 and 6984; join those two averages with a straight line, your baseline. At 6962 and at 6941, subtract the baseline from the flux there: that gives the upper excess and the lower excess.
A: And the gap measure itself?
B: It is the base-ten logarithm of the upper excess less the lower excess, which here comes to 0.3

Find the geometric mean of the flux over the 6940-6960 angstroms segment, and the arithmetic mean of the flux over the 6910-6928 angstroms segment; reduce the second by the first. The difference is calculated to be 0.7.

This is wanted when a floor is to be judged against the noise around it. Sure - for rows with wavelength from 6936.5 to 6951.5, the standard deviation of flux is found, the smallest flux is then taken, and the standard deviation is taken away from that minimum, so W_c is 31.4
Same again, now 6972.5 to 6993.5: 31.2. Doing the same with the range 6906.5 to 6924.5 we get 32.2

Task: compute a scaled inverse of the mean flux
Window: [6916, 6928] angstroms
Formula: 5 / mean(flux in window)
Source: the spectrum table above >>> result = 0.146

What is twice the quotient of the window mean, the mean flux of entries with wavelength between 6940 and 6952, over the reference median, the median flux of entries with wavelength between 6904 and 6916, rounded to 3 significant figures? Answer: 1.94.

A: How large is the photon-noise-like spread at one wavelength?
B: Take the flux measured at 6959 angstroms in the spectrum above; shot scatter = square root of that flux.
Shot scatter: 5.79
